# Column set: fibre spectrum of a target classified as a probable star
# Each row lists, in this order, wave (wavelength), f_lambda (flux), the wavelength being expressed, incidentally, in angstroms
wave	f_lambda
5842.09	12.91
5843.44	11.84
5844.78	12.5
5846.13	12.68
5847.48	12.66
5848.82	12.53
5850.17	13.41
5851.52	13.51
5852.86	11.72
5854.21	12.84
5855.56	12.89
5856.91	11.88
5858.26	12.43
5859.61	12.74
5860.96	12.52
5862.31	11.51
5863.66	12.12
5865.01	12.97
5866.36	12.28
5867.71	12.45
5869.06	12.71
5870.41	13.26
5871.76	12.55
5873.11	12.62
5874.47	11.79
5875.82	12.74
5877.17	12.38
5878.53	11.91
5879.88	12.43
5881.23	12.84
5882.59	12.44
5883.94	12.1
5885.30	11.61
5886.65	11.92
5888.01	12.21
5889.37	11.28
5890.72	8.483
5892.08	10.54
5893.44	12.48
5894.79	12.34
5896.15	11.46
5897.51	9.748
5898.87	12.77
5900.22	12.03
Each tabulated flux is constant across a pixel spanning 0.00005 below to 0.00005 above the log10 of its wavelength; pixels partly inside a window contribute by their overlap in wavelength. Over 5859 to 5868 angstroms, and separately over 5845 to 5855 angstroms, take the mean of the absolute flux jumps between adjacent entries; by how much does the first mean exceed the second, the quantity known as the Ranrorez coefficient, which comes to -0.08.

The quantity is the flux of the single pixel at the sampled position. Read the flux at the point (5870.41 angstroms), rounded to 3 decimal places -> 13.260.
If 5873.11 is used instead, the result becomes 12.620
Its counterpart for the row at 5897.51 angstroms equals 9.748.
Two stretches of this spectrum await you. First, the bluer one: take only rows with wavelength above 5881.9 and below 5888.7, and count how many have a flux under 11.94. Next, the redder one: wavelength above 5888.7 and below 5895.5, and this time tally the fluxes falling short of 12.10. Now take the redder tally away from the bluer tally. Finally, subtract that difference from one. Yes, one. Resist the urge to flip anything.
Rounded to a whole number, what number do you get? 2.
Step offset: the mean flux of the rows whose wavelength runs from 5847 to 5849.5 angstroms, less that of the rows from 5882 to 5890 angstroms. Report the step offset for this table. 0.7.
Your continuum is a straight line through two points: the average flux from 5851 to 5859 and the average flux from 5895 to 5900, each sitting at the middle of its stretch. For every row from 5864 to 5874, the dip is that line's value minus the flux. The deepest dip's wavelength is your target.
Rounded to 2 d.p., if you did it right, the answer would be 5866.36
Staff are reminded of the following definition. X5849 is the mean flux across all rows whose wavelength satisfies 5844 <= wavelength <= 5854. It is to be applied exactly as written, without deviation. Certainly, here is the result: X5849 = 12.72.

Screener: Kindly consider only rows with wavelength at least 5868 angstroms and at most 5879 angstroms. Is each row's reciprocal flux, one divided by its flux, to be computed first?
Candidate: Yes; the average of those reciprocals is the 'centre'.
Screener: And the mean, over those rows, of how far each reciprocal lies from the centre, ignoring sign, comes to 0.0023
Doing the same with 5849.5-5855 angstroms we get 0.0037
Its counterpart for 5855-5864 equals 0.0027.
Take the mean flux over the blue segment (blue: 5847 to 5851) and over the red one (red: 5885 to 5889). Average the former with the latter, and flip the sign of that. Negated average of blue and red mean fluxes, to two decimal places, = -12.39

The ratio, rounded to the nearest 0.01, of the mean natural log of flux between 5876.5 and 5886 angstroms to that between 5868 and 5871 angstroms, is 0.98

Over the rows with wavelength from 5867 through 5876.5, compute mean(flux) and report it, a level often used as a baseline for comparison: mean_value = 12.6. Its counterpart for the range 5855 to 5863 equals 12.3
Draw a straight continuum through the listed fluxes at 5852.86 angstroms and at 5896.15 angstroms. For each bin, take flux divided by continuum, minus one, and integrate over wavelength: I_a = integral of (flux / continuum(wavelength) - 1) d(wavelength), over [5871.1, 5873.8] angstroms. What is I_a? 0.23 angstroms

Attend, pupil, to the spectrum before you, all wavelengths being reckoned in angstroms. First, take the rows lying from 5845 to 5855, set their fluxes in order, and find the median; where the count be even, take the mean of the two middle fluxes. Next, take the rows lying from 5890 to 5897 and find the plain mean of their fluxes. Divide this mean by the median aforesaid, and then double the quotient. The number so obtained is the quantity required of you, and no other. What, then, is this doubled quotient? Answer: 1.74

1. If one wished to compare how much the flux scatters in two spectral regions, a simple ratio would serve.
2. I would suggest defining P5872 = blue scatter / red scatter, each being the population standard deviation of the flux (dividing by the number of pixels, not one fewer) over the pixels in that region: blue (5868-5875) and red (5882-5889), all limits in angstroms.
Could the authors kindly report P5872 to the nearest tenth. 1.7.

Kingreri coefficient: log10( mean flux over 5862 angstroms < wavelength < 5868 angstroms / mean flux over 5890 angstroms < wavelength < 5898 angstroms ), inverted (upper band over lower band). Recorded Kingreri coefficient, -0.054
